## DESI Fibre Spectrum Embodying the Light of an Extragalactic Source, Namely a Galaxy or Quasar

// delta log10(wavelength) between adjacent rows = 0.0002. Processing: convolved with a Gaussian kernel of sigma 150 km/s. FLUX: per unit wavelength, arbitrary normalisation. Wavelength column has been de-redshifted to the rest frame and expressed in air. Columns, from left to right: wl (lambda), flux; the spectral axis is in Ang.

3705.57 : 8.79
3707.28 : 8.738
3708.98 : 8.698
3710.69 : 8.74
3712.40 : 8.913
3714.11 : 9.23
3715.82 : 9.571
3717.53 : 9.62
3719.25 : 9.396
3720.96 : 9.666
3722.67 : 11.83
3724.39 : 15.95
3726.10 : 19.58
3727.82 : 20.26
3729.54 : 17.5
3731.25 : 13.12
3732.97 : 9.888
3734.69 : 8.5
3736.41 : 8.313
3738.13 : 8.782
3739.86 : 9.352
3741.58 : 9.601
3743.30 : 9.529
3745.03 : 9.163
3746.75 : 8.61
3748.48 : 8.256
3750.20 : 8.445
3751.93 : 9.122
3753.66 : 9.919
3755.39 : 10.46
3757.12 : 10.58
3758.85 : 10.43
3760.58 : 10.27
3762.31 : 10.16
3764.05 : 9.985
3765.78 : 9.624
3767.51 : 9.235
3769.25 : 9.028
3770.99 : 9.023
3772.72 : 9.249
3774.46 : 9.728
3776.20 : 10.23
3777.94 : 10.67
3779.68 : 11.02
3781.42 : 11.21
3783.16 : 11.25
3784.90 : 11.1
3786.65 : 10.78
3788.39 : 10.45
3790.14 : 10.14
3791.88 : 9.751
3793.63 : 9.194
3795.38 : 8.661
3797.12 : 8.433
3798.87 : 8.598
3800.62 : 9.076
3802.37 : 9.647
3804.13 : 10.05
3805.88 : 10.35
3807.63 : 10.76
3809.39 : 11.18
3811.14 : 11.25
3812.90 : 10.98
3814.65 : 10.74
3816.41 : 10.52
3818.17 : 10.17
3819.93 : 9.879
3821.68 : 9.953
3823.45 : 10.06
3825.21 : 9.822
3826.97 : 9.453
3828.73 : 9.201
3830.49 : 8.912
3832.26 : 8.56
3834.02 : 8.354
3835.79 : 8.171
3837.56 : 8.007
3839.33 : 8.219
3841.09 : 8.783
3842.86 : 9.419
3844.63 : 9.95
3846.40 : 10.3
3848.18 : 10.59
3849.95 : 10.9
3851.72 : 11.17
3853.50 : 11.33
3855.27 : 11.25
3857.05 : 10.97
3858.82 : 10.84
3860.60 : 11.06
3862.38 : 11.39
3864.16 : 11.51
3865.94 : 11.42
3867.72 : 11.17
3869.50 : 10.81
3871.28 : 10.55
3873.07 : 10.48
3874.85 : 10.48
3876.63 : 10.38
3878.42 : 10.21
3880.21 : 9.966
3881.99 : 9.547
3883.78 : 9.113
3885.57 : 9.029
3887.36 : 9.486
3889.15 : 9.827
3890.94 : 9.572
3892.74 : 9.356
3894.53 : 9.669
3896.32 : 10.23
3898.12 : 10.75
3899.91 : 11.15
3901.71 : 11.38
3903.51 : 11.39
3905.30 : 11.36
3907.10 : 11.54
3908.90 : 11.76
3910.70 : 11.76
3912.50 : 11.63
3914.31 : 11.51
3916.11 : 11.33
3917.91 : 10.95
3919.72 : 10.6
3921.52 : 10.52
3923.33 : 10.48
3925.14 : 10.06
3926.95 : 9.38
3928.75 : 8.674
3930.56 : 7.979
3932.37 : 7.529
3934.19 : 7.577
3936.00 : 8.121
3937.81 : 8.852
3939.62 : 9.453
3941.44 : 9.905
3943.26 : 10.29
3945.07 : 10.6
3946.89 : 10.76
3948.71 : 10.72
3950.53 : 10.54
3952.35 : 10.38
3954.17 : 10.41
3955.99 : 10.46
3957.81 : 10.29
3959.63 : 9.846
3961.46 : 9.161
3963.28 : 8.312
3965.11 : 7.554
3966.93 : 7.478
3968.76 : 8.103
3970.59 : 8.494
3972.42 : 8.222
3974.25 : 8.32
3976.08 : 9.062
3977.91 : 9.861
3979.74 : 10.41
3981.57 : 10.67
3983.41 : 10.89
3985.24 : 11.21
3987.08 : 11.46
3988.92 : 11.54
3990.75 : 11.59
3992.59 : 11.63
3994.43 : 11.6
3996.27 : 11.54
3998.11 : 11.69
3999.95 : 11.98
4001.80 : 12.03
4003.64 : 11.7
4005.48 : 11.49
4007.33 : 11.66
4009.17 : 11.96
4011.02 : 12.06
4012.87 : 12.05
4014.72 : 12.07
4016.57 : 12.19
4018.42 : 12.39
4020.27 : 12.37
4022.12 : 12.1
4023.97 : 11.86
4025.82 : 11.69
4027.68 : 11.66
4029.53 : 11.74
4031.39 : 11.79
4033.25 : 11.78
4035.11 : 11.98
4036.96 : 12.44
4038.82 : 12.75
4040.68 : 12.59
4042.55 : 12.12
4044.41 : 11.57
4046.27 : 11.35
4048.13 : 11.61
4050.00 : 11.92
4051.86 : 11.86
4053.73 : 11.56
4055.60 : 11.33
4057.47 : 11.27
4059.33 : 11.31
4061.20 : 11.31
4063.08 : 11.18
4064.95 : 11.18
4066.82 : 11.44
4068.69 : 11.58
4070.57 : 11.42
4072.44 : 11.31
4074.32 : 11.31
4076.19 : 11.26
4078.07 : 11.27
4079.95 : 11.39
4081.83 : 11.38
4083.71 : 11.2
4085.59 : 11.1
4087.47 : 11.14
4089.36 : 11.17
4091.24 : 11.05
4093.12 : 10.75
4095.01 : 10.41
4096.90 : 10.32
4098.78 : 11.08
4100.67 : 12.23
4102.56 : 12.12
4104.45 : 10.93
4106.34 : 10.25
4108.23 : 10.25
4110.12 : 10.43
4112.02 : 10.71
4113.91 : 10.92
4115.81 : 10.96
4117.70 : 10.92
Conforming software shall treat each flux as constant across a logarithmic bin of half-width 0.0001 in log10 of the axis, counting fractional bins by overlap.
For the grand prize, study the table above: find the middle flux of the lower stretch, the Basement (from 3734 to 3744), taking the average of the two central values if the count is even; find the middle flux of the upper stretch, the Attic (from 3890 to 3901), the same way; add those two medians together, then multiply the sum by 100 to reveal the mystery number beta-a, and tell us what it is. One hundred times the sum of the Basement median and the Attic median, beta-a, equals 1902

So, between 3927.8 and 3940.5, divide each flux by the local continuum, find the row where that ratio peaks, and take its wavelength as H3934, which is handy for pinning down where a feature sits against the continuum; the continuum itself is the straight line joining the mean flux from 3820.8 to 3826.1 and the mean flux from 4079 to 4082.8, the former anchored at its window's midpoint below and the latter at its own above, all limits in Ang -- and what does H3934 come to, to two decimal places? 3939.62 Ang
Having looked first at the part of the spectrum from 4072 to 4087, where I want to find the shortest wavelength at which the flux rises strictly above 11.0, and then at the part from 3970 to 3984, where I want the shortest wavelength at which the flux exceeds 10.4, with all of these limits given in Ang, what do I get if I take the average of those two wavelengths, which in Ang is 4026.1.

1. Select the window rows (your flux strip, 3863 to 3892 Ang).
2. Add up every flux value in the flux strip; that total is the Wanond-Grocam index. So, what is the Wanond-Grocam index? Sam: 164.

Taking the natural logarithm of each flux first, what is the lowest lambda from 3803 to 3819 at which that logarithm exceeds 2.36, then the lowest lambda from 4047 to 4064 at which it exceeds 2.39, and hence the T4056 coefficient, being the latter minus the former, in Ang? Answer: 240.5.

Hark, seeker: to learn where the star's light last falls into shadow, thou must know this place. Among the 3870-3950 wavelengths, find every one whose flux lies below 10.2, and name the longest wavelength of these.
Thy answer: 3941.44 Ang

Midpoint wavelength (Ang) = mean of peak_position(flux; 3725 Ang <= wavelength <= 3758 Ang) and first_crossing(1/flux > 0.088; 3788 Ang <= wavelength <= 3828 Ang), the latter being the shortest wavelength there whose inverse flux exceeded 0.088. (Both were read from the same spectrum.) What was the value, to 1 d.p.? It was 3758.1 Ang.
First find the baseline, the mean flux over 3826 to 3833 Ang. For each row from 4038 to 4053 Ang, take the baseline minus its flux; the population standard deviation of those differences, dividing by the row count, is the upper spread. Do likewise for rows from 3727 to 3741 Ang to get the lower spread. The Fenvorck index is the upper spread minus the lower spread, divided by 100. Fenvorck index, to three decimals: -0.038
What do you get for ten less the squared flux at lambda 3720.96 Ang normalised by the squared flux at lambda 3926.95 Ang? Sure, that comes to 8.94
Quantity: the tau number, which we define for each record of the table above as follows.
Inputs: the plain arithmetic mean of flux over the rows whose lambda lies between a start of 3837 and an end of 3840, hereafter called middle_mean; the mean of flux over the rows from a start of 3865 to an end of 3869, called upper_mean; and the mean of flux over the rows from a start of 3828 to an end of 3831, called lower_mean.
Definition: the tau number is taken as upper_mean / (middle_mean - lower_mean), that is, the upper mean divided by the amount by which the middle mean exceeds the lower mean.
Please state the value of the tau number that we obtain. -12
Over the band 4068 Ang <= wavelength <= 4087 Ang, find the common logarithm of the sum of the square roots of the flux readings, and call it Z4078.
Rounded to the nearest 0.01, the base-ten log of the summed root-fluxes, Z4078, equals 1.53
